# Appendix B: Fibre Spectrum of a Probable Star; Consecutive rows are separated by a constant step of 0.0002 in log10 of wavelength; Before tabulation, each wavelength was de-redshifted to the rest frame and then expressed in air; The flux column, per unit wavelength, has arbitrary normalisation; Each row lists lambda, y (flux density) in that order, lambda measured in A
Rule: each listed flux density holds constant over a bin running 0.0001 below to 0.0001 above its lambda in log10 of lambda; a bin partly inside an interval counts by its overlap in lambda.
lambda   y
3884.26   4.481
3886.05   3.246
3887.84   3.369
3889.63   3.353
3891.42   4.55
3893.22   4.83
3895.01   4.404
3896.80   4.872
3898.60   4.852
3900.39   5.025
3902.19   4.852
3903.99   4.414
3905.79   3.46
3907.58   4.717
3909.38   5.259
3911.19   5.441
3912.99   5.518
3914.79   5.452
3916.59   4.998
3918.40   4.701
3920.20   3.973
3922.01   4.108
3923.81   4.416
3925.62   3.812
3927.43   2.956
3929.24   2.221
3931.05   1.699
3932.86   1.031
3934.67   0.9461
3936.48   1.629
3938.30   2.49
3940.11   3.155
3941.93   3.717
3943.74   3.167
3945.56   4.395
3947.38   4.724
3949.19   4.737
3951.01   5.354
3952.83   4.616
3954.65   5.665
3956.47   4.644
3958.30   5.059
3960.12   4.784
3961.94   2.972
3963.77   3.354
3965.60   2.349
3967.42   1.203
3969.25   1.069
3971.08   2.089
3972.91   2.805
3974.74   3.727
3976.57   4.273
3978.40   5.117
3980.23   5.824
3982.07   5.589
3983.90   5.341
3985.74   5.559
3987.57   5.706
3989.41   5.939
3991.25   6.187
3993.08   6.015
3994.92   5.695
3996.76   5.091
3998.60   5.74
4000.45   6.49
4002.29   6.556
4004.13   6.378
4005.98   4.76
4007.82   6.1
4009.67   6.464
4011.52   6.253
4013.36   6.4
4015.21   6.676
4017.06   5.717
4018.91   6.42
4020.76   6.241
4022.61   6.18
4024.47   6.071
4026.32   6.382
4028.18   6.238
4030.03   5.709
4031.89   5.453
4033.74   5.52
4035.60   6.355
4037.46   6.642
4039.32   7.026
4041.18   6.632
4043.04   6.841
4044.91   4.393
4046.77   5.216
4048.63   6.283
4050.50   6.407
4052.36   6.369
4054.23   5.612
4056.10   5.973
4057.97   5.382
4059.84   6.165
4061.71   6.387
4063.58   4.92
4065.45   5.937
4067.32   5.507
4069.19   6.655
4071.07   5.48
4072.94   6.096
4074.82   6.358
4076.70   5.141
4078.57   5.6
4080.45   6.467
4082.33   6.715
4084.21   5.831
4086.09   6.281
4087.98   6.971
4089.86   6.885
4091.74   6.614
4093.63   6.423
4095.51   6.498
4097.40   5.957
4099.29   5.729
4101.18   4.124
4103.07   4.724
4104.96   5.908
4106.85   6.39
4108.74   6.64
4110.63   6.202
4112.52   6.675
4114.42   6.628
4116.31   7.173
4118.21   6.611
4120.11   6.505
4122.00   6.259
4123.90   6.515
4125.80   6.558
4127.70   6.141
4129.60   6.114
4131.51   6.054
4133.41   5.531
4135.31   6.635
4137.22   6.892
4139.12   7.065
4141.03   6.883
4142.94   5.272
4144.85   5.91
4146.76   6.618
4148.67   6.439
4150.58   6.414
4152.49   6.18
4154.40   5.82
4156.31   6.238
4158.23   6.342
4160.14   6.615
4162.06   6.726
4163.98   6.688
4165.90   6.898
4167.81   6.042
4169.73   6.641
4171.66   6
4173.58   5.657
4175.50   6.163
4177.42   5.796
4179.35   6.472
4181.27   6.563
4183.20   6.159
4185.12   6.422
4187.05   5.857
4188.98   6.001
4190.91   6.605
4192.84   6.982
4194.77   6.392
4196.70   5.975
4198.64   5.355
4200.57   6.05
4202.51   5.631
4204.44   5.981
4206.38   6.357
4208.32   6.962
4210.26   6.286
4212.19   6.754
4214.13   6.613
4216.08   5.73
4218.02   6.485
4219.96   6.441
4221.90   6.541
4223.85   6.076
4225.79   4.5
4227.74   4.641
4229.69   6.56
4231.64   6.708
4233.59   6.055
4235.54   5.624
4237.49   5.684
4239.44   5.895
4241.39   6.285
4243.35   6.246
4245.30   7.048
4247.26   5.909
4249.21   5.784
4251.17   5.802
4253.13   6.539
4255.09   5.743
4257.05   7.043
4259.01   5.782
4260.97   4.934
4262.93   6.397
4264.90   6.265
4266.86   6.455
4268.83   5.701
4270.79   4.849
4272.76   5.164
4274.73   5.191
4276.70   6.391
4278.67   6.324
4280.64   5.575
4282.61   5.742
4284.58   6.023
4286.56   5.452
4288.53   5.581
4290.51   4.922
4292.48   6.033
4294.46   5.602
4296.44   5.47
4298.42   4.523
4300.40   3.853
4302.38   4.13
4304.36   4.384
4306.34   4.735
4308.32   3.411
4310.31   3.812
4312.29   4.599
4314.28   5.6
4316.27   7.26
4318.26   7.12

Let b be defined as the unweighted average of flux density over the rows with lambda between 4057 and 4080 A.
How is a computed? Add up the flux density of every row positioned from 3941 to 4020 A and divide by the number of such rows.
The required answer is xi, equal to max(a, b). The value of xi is 5.80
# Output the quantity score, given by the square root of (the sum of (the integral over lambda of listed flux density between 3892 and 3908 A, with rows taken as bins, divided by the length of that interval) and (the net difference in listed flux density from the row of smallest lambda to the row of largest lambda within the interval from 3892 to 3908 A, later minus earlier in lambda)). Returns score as 2.12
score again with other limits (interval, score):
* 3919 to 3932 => 1.03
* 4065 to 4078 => 2.25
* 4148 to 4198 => 2.42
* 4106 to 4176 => 2.48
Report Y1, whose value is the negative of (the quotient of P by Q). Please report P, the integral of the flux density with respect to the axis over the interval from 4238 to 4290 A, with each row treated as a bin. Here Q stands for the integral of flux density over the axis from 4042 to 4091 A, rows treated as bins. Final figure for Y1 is -1.05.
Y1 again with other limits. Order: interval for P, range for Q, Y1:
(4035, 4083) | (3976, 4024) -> -1.02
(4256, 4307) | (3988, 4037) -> -0.94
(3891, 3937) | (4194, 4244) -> -0.61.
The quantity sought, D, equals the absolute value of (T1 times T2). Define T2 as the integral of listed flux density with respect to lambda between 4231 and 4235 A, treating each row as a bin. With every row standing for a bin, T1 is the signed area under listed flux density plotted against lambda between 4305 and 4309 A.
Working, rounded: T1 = 16.6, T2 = 25.1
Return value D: 417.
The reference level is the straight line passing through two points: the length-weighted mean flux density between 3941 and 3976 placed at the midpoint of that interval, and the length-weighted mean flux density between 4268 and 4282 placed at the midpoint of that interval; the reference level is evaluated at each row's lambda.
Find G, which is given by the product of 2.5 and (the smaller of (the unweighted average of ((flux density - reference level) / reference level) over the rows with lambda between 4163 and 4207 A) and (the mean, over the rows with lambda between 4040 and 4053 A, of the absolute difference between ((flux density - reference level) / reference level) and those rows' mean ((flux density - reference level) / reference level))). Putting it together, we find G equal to 0.4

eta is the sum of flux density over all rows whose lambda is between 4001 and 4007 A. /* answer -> 17.69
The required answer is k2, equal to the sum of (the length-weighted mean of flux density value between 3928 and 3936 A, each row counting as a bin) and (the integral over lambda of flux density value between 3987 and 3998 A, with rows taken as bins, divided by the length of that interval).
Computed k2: 7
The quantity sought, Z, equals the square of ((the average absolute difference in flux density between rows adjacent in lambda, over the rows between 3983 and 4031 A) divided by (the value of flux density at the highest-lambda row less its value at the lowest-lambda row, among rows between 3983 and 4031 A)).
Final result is 1.3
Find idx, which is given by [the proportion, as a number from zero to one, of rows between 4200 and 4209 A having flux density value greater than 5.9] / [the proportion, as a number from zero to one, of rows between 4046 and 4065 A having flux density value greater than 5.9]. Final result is 1.3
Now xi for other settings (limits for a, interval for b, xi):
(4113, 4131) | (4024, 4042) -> 6.50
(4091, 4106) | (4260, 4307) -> 5.75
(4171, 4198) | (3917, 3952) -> 6.22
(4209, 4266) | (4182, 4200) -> 6.19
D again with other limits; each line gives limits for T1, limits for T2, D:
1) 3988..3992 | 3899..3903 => 474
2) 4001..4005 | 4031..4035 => 577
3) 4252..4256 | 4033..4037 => 592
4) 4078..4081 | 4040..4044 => 487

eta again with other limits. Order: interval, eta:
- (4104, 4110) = 18.94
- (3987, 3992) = 17.83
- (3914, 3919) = 15.15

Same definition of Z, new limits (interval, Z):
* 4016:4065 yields 0.4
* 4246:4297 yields 1.7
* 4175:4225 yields 26.0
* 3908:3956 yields 1.6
